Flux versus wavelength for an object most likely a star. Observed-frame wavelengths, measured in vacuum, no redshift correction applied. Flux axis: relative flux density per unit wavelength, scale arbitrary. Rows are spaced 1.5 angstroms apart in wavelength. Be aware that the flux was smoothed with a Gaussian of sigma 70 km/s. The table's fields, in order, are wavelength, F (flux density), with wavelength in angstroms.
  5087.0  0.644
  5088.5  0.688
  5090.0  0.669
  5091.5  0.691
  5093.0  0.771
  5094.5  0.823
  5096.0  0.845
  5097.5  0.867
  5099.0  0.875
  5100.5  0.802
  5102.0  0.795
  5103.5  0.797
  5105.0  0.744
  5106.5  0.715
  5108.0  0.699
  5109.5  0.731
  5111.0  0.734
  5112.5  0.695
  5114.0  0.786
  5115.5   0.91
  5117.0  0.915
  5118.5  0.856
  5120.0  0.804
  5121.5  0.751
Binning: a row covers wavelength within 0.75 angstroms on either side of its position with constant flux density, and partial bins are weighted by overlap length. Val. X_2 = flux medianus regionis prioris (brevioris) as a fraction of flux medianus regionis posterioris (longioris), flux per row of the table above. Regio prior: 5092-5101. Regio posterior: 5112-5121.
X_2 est 1.00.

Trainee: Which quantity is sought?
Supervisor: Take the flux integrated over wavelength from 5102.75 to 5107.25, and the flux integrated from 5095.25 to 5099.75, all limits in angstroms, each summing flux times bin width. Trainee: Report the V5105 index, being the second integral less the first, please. 0.5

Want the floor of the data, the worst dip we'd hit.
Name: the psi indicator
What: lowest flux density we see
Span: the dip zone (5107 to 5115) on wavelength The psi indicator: 0.695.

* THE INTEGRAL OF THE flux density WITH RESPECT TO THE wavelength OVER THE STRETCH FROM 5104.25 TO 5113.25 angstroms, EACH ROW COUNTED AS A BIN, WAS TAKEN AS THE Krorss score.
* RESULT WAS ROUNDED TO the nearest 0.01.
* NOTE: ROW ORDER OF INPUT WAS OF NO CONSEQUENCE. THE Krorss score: 6.48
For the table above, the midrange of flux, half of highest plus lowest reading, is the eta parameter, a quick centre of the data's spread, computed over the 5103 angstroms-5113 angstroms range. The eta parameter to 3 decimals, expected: 0.746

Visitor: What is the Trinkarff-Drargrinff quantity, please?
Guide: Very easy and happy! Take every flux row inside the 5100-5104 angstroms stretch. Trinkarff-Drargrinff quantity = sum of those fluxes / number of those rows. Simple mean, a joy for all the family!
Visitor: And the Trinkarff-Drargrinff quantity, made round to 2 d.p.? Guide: 0.80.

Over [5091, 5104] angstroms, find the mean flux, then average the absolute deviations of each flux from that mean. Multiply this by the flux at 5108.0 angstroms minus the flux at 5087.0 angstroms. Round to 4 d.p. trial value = 0.0022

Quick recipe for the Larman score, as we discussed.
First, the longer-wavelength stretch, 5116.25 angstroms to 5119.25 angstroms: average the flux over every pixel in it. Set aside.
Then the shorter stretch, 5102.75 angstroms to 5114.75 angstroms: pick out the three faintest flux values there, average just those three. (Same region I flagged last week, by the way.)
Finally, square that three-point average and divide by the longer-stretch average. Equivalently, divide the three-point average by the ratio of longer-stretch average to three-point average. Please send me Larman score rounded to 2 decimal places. 0.56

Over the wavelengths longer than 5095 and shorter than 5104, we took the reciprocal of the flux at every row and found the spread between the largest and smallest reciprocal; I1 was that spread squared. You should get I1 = 0.01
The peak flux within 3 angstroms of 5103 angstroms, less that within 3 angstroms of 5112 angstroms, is 0.02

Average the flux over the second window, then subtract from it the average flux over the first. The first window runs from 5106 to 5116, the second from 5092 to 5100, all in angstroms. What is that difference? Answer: 0.08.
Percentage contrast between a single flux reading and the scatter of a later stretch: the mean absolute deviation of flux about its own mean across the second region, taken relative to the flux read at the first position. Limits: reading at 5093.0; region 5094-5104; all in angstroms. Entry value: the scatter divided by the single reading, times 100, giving 3.7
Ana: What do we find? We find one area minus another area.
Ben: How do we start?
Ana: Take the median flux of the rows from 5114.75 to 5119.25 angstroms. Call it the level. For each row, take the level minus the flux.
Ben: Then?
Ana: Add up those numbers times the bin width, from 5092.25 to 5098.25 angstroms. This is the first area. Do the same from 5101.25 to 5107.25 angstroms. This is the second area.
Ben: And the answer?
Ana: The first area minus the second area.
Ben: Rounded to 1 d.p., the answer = -0.4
